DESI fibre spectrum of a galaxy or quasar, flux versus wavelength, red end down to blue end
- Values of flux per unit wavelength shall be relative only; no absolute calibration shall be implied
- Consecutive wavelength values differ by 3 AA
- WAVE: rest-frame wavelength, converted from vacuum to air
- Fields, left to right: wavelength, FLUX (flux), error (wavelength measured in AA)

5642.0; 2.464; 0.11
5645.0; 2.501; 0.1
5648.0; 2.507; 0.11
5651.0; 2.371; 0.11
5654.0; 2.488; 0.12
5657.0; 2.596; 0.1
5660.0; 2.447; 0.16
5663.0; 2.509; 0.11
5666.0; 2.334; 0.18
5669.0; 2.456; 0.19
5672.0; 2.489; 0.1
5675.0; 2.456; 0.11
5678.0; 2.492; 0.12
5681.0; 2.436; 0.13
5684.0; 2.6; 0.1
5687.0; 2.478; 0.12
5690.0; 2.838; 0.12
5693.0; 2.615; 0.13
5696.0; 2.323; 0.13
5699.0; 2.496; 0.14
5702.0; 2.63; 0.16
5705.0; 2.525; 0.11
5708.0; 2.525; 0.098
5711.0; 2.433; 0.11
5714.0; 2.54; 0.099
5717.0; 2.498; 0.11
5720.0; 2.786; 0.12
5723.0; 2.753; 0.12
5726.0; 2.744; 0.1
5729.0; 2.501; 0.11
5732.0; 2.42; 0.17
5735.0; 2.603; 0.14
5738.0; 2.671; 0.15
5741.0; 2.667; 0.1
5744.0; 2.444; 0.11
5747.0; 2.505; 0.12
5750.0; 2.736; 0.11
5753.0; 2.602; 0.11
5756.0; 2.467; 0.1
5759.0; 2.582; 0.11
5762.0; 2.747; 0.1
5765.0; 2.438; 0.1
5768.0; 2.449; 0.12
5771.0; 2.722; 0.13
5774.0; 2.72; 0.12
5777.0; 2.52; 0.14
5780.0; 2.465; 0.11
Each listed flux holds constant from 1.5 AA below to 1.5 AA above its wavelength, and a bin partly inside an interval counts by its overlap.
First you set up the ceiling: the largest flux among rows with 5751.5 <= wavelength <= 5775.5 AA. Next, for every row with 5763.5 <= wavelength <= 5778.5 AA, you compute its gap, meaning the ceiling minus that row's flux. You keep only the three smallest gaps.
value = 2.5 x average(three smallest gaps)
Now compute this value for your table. 0.23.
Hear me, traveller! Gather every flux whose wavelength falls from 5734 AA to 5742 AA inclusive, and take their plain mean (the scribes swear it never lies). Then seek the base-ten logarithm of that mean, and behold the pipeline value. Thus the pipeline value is 0.423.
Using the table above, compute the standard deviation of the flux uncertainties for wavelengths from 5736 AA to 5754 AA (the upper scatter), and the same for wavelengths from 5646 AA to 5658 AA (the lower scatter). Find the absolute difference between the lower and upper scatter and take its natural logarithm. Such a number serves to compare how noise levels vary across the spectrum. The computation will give -4.7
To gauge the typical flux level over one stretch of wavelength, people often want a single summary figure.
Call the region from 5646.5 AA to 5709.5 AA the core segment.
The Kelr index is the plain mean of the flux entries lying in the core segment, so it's 2.51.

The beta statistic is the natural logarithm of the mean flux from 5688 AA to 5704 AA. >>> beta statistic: 0.95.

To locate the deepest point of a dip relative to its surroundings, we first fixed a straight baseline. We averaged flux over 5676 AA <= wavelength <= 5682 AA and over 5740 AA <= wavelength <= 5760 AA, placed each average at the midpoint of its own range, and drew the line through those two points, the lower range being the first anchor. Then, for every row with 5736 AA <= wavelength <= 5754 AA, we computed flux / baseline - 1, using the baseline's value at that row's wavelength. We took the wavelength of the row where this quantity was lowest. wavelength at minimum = 5744.0 AA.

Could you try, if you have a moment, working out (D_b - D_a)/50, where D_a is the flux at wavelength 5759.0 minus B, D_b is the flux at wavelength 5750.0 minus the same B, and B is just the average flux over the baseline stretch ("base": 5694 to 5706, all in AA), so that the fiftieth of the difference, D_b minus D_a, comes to 0.0031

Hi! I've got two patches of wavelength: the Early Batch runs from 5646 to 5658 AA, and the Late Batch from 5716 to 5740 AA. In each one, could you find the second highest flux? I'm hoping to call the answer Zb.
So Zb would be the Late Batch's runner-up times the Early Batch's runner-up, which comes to 6.90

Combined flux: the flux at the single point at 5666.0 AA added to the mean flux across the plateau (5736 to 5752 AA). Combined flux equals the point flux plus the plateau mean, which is 4.94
